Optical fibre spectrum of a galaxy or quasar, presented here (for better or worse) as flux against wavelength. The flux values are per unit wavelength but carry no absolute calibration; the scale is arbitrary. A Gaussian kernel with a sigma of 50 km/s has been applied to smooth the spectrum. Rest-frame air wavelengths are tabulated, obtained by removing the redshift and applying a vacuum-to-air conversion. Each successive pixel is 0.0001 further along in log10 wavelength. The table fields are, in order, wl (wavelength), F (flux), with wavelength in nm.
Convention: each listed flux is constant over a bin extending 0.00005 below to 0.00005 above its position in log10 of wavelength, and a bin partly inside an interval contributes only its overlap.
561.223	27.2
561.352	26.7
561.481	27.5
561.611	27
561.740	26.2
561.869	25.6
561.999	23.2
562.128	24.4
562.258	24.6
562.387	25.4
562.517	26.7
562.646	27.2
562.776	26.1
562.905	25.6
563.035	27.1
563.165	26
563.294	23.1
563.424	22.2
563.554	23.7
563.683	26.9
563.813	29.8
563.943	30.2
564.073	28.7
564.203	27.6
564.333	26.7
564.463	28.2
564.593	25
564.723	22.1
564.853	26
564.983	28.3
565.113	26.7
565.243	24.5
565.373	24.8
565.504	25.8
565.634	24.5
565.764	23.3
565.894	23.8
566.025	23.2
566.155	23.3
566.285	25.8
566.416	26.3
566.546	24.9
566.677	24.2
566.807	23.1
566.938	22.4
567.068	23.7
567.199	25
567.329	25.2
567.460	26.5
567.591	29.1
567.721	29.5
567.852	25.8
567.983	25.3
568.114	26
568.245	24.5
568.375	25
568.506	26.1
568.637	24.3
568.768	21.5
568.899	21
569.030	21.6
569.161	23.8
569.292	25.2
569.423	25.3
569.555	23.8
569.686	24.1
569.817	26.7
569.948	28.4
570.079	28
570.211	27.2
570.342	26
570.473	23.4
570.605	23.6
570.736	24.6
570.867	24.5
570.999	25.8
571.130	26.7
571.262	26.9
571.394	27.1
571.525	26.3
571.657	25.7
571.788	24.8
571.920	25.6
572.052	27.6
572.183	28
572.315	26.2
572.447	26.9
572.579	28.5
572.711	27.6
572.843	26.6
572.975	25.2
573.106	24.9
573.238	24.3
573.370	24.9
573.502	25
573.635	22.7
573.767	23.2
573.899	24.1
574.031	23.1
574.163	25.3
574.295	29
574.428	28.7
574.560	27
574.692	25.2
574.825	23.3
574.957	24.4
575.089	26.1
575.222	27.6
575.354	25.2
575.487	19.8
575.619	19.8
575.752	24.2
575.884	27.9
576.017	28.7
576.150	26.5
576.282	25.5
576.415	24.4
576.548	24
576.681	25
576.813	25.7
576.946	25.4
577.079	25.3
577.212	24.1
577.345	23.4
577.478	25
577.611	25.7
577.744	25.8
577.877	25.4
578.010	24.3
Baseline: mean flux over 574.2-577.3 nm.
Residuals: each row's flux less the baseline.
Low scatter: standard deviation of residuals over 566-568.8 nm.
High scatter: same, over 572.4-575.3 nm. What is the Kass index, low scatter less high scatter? 0.01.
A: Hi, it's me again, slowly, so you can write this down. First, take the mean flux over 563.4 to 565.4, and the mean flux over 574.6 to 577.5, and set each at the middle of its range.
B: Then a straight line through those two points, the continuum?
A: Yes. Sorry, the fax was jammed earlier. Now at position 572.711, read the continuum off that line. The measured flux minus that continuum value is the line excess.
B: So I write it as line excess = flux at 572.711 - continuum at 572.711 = 2.3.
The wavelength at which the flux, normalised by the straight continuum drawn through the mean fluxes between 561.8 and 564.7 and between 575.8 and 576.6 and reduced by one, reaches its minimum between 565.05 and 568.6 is 566.938 nm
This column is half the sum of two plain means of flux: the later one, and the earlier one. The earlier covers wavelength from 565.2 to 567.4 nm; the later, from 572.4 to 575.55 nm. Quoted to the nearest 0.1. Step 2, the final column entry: 24.8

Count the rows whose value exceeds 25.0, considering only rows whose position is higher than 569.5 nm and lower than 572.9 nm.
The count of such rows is 19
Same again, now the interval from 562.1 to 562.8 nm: 4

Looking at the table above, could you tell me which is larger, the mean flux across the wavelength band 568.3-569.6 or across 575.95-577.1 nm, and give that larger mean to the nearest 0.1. 25.6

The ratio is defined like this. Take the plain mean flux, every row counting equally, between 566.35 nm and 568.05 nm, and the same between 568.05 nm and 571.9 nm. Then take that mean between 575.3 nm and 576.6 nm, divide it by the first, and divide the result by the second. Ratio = 0.0385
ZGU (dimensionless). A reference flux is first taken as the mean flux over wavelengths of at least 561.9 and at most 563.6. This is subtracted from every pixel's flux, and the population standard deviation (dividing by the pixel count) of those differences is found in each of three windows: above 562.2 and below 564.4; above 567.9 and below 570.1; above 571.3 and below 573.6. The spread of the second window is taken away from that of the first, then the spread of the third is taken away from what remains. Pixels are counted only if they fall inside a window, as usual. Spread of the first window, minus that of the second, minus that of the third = -1.1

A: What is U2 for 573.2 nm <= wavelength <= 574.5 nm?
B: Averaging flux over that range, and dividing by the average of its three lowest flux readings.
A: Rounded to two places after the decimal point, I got 1.09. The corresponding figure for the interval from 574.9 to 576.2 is 1.18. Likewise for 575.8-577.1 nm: 1.06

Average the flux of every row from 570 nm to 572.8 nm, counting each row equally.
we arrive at 26.2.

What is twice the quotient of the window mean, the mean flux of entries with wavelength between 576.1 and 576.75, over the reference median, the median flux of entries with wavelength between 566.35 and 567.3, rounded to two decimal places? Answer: 2.07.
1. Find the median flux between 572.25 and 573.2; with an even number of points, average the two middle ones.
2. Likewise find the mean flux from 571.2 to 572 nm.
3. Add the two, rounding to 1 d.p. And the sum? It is 52.7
